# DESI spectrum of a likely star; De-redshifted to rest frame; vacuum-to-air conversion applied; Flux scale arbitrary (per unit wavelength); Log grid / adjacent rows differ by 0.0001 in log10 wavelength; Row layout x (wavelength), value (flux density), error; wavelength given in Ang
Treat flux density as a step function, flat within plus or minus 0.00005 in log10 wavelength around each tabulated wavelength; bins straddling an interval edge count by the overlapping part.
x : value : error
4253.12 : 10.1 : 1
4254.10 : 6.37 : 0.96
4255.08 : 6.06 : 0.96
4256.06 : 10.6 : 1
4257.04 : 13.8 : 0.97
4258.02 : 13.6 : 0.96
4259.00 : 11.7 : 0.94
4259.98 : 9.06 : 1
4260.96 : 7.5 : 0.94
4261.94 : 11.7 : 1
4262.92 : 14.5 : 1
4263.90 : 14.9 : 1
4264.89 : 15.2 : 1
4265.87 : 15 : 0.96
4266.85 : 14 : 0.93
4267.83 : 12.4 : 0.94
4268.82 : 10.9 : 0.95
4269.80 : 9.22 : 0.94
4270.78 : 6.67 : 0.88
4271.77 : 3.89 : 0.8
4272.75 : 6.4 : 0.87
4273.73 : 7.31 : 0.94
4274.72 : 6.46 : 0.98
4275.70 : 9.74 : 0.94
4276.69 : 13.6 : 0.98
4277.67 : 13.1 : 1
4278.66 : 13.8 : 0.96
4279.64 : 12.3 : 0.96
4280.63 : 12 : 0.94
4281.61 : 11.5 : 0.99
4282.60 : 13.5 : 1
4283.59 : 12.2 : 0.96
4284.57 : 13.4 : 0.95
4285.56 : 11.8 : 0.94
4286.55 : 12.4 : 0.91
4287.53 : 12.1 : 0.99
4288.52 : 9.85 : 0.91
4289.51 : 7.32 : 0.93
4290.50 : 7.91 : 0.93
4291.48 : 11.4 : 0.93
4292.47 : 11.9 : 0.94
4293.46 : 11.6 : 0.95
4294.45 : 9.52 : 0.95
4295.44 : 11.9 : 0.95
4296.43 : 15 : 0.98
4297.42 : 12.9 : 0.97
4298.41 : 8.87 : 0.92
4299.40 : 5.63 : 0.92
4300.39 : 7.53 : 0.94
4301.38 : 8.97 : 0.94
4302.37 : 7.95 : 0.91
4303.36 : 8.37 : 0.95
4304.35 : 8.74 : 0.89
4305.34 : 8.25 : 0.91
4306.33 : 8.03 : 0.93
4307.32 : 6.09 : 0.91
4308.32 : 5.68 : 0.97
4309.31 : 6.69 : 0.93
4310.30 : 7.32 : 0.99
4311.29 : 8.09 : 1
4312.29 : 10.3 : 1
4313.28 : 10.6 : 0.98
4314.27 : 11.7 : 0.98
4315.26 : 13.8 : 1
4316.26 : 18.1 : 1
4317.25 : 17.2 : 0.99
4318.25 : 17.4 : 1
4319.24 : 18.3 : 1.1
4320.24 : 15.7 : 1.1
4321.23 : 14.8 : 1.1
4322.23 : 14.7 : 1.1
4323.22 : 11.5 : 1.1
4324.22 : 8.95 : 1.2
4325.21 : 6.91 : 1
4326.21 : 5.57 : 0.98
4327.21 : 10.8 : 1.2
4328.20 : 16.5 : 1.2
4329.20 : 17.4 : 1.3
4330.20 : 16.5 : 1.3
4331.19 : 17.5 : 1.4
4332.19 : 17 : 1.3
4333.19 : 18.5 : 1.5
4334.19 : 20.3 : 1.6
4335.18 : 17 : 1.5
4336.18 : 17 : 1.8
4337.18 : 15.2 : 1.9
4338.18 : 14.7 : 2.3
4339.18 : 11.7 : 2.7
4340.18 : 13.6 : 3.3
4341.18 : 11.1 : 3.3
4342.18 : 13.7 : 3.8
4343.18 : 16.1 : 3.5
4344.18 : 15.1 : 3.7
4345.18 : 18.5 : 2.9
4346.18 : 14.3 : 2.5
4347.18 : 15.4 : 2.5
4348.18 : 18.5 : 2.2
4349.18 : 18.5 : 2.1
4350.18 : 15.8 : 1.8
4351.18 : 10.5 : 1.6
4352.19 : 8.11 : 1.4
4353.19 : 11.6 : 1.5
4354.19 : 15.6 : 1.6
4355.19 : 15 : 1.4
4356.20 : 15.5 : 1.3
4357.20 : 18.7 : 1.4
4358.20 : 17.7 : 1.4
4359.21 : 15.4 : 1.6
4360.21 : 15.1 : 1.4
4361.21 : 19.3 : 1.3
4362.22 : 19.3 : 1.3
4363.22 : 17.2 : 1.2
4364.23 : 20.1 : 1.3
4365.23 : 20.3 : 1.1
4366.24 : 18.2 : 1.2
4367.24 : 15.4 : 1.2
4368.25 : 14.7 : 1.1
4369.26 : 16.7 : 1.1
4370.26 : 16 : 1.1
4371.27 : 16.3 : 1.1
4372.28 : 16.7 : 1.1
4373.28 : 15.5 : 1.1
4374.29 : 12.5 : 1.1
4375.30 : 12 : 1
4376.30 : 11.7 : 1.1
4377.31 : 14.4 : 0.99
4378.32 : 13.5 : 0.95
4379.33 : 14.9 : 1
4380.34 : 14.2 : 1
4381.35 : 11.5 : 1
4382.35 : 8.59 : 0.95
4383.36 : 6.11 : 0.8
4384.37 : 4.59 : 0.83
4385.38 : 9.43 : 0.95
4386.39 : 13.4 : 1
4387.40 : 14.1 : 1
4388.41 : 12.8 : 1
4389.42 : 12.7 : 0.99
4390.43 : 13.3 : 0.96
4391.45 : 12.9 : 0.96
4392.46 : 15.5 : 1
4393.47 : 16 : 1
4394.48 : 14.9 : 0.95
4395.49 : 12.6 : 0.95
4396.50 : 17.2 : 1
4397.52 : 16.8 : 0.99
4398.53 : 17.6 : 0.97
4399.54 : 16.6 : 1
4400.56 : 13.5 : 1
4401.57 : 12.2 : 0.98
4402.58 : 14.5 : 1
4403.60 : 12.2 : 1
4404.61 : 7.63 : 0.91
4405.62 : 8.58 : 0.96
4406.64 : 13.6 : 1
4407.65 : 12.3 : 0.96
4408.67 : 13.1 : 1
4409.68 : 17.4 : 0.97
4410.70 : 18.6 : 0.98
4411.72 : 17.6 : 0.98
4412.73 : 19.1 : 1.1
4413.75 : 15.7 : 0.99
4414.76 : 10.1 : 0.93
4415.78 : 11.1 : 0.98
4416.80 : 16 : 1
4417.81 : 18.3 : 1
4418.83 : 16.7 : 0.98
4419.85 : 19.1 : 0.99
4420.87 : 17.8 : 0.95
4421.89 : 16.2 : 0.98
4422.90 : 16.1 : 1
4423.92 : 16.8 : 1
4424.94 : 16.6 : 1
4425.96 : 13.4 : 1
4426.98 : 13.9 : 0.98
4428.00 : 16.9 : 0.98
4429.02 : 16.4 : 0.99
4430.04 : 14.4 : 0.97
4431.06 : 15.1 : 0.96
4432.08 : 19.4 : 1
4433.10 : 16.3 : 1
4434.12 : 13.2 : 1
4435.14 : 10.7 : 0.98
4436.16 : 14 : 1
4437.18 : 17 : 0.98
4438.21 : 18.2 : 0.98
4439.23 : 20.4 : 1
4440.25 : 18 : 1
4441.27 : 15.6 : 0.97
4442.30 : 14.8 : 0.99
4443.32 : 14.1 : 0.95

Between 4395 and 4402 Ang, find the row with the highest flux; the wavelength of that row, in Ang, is 4398.53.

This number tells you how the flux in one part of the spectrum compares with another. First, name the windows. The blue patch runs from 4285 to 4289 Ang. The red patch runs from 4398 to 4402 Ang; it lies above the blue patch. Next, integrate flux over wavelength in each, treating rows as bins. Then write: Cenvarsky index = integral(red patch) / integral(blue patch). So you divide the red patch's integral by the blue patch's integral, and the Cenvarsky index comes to 1.3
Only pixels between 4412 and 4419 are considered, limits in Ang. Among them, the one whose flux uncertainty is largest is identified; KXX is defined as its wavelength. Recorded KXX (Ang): 4412.73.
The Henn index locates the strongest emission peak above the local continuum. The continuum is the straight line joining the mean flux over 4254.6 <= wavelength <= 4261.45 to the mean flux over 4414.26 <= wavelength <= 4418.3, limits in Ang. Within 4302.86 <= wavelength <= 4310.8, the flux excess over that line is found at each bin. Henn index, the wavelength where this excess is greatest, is 4304.35 Ang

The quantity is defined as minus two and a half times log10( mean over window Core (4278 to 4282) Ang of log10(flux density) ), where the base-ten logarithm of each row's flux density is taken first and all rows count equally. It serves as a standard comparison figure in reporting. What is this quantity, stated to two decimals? -0.10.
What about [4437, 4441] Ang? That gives -0.25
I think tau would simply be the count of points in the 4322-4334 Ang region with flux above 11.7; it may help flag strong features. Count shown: 7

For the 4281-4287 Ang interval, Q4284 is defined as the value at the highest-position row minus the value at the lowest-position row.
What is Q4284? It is 0.90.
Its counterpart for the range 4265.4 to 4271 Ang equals -8.33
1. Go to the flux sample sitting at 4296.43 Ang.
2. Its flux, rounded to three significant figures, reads 15.0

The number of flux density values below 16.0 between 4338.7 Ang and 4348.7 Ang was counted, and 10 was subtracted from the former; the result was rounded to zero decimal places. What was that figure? -3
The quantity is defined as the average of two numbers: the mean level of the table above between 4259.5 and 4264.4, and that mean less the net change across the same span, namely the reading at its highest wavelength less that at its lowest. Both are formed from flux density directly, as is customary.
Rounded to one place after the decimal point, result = 8.6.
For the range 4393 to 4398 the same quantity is 15.1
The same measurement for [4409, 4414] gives 18.5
